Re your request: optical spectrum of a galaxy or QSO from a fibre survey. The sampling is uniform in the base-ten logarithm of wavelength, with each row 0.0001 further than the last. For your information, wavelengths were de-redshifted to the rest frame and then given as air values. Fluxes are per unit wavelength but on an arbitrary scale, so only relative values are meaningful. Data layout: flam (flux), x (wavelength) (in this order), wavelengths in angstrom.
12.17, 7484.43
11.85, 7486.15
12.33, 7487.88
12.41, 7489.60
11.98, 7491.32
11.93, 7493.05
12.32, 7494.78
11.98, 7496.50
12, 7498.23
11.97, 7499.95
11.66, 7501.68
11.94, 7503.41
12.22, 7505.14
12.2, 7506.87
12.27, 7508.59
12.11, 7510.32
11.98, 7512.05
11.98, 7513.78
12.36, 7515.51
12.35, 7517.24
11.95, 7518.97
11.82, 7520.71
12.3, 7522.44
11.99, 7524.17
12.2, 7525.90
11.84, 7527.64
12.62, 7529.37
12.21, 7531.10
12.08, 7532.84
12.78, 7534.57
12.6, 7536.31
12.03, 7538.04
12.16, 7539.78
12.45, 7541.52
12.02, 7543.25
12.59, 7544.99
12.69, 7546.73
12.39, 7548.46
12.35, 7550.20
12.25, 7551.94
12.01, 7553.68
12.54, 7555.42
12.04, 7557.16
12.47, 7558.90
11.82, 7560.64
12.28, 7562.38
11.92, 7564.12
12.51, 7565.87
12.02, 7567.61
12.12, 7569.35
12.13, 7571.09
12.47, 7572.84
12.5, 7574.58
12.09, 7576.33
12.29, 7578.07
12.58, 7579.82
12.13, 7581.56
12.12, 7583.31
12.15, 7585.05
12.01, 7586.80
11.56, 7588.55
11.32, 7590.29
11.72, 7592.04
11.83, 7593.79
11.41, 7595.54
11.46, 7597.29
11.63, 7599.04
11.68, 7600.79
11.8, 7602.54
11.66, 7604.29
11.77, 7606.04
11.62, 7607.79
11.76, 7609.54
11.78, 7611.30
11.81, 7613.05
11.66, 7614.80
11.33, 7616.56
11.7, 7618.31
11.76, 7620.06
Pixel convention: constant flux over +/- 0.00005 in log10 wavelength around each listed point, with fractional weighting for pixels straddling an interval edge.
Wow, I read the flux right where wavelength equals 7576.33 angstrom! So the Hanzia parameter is 12.09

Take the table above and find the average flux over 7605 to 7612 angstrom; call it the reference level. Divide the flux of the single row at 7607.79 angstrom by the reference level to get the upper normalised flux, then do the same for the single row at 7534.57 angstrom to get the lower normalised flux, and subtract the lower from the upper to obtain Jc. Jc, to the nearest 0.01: -0.10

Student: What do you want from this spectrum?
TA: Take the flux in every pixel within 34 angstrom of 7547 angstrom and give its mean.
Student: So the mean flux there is 12.3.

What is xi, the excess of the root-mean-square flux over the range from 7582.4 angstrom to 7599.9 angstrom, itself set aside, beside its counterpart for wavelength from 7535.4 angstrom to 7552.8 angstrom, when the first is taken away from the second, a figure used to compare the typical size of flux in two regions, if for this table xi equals 0.6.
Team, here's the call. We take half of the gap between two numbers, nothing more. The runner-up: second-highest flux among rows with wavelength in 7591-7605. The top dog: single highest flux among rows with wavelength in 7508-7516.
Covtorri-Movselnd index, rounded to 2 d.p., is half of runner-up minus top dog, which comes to -0.28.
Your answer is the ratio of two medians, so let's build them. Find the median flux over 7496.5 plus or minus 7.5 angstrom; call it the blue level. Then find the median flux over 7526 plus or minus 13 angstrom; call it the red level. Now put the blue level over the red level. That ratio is 0.98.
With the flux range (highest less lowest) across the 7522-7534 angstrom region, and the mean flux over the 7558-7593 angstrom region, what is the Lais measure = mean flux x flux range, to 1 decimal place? 9.4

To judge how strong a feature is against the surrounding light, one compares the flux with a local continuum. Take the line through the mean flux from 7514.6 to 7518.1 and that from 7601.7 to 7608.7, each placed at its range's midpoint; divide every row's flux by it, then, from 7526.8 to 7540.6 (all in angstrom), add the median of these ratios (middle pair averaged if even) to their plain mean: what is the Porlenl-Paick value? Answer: 2.00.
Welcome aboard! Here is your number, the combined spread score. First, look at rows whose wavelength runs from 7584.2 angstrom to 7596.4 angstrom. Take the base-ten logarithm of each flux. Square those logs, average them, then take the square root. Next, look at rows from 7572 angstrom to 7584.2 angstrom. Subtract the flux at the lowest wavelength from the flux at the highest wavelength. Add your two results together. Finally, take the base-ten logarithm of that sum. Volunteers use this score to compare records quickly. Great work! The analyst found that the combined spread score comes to -0.1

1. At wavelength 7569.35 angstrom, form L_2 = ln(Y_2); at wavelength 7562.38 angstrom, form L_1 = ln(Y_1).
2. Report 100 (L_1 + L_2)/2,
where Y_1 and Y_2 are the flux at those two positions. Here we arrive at 250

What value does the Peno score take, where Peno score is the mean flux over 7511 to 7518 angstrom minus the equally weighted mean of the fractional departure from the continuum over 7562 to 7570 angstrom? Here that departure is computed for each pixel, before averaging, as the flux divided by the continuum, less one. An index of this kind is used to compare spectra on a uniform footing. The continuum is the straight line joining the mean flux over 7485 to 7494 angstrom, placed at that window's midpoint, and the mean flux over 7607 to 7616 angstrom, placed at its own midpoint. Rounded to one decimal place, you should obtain 12.1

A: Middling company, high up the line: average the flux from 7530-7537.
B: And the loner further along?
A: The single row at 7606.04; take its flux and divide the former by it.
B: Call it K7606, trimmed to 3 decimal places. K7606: 1.055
